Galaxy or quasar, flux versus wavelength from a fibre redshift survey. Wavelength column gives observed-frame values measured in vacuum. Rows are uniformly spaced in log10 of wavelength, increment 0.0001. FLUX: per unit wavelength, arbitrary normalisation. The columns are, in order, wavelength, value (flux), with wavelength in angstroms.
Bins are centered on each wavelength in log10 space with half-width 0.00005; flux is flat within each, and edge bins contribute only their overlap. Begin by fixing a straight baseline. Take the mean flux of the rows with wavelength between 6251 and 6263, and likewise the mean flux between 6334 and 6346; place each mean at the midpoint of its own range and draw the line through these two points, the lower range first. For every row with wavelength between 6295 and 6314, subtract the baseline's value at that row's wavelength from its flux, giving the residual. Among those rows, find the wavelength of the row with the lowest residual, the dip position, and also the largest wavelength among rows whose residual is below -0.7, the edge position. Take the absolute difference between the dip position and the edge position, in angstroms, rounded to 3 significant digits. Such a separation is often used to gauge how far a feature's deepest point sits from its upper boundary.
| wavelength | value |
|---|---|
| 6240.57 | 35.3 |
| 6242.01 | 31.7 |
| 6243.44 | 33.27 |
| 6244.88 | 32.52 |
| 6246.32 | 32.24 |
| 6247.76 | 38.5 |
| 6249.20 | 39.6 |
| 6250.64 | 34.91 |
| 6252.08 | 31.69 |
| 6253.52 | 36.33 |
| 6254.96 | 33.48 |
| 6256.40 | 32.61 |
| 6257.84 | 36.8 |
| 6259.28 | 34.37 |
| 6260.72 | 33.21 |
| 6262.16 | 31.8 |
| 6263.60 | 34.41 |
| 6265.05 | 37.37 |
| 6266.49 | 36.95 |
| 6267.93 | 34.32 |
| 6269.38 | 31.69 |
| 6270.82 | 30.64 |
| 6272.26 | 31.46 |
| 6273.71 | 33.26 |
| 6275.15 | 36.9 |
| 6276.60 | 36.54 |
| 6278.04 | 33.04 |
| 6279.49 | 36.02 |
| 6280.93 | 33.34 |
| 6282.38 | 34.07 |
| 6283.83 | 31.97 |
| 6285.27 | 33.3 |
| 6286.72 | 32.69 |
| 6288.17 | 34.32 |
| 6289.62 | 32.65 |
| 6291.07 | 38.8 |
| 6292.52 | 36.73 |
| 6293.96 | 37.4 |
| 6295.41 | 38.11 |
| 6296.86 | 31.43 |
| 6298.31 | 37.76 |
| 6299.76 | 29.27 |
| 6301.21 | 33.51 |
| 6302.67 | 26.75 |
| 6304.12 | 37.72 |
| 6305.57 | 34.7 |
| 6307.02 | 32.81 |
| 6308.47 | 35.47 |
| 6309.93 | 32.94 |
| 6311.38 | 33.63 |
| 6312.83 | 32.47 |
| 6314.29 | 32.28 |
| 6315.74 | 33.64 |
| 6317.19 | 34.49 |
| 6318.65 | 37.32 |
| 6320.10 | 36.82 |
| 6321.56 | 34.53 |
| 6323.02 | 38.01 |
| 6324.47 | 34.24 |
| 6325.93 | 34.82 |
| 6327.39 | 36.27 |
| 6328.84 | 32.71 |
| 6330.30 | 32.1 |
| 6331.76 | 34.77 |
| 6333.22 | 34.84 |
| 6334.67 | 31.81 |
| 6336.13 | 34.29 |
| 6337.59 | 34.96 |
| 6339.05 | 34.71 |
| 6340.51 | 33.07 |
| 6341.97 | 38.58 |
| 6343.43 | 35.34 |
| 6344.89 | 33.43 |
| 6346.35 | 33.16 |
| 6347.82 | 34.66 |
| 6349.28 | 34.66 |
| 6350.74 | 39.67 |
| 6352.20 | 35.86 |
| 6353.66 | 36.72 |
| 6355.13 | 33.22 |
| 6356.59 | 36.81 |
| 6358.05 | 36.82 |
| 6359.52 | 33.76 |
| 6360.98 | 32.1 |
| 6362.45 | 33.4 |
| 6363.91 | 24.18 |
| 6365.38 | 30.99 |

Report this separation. 10.2 angstroms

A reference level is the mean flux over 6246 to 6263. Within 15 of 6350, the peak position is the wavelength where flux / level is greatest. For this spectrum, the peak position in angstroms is 6350.74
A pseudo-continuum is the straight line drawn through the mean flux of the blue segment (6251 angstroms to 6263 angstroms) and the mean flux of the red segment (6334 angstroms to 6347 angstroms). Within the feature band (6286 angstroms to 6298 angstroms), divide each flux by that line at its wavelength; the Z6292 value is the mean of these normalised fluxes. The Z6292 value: 1.04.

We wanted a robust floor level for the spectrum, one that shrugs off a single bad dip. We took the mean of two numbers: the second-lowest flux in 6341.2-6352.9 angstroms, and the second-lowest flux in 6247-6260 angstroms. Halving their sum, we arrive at 33.0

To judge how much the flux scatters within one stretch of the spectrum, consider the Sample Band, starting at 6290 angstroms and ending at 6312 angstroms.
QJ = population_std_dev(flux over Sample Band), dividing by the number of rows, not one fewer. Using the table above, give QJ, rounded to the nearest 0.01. 3.37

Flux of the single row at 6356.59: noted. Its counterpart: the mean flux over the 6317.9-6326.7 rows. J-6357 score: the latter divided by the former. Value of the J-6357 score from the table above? 0.98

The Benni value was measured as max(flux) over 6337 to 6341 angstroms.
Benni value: 34.96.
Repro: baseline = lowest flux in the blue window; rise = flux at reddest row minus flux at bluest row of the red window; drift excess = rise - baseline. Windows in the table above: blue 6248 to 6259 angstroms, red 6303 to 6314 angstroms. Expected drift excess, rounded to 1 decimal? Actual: -36.9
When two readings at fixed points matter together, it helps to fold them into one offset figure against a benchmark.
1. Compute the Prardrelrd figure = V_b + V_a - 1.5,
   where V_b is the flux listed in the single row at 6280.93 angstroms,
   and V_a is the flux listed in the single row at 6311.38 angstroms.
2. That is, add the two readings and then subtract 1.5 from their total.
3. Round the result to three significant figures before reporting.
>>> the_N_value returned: 65.5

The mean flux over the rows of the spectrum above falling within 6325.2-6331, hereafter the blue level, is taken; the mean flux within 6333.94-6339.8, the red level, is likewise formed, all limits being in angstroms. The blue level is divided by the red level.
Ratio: 1.00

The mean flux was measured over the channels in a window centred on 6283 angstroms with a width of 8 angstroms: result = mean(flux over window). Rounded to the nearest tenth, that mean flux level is 33.6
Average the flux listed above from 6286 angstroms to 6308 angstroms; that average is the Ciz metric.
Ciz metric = 34.3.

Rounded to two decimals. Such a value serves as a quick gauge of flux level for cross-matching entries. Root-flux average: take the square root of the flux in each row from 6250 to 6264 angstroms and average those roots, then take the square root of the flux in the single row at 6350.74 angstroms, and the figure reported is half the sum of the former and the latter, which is 6.06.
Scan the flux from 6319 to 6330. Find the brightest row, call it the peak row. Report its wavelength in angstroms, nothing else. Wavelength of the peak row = 6323.02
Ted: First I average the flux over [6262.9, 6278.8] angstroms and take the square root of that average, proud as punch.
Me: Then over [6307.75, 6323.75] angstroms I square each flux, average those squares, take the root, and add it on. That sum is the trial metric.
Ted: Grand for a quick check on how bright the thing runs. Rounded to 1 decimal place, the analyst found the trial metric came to 40.6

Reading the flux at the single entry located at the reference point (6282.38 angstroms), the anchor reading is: 34.07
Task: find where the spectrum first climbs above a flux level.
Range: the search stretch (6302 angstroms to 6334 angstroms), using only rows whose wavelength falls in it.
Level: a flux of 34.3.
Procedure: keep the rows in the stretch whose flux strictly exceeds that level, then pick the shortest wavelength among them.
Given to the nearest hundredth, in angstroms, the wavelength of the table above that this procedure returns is 6304.12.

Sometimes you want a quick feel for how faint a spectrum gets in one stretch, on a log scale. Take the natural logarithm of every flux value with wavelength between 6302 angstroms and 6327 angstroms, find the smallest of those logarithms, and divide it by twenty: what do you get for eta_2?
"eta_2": 0.164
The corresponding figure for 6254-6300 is 0.169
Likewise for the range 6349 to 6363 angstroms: 0.173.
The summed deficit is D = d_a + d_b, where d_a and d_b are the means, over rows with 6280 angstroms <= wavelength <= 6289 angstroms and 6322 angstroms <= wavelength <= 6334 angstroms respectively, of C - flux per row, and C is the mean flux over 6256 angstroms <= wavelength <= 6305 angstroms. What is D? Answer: 0.3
